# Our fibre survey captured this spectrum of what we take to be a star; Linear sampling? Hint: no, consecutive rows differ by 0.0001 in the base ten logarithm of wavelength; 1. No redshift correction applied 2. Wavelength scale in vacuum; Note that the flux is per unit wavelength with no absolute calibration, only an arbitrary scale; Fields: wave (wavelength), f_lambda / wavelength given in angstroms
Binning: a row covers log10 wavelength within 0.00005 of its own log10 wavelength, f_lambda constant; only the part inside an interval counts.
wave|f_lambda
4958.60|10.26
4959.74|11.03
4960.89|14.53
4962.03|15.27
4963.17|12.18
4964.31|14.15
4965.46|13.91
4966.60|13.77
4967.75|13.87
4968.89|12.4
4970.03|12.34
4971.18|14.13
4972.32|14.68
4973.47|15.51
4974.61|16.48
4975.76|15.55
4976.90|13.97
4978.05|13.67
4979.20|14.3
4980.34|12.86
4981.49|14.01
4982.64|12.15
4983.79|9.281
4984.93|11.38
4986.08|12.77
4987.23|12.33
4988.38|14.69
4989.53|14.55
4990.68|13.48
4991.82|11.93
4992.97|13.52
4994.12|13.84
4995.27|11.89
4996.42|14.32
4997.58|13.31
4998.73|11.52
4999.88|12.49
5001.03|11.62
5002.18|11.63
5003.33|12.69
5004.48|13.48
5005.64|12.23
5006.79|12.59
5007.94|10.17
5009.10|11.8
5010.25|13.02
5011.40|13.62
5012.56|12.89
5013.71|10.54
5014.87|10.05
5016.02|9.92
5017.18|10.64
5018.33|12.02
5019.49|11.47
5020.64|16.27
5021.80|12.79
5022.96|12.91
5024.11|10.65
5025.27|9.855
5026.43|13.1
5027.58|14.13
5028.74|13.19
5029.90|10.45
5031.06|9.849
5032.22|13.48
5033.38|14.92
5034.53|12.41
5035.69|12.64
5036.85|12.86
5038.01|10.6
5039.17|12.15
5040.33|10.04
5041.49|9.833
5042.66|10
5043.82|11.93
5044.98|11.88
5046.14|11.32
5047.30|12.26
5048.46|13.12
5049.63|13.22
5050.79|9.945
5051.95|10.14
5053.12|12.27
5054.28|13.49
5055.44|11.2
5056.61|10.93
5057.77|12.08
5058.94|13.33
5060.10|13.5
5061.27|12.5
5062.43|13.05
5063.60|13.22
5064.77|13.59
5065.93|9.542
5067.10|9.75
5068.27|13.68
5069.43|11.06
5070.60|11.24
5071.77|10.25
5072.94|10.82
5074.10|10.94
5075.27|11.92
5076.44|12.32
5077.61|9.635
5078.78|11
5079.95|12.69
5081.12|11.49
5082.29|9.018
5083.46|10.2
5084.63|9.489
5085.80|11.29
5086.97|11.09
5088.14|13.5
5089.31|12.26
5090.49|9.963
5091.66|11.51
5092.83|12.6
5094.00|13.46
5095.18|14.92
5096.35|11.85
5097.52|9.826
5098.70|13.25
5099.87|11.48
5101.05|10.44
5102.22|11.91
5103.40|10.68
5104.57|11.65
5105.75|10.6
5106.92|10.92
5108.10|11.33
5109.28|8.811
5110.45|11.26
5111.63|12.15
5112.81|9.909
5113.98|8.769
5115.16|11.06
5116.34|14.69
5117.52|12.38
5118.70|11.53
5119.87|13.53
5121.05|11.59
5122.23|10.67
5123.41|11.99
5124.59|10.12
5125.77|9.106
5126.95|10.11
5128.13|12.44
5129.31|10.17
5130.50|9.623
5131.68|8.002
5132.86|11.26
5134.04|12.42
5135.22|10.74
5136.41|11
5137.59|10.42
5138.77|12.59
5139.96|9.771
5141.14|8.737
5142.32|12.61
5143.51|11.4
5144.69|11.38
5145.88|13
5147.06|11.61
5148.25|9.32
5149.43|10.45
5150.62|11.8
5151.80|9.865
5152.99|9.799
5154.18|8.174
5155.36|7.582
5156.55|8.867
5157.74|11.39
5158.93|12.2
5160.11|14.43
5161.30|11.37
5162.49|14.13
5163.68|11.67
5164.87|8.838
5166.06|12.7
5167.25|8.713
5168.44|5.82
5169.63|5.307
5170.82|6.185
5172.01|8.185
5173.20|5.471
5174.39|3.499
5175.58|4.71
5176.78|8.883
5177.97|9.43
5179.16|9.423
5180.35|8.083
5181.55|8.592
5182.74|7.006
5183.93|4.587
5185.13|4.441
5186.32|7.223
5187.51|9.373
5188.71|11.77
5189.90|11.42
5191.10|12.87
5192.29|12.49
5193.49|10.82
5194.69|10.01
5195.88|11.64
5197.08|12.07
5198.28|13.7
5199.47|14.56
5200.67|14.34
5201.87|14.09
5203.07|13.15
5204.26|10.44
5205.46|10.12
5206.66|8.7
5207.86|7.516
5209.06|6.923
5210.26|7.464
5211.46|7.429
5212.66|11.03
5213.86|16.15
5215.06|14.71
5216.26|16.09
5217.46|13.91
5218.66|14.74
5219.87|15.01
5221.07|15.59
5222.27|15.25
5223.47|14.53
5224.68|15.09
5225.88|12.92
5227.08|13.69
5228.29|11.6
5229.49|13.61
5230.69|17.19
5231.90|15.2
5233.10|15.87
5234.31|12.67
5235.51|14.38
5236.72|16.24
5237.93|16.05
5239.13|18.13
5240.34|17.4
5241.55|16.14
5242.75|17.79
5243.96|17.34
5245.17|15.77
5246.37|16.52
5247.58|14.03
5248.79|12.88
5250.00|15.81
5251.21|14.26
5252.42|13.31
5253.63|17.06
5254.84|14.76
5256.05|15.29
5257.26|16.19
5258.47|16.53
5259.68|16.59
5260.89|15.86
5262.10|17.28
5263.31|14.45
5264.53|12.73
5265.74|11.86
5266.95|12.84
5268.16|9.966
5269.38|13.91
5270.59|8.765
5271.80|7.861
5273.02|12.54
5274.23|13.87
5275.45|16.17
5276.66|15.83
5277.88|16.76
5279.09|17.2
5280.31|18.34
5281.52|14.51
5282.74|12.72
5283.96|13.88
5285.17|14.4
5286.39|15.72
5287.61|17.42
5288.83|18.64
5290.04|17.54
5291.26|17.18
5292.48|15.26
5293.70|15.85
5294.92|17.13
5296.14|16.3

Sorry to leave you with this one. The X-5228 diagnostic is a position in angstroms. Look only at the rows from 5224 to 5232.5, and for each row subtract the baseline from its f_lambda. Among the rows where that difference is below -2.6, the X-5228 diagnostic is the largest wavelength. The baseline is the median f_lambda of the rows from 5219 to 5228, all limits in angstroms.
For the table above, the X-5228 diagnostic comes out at 5228.29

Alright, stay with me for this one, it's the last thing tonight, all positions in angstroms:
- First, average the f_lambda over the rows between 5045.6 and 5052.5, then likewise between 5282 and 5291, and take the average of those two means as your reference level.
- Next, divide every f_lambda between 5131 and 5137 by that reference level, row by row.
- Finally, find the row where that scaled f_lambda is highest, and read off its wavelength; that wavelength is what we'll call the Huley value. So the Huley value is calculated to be 5134.04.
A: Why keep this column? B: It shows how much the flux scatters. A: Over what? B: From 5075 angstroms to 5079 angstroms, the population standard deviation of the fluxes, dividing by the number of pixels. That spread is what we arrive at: 1.0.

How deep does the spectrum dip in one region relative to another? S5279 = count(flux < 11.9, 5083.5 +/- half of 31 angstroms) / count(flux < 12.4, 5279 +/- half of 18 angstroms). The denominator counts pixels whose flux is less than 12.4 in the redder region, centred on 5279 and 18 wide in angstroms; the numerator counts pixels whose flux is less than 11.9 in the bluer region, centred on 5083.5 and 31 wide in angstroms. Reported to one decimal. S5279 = 8.5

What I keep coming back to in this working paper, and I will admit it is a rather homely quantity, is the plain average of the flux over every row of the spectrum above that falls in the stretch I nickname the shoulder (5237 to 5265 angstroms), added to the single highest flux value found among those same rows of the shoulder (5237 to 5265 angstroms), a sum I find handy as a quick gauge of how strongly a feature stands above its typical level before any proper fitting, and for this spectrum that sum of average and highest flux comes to 33.9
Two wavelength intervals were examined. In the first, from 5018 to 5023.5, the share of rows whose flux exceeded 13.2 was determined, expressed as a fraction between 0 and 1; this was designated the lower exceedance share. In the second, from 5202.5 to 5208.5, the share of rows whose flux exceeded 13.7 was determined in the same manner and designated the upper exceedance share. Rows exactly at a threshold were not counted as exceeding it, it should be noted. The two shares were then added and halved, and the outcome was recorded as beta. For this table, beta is 0.10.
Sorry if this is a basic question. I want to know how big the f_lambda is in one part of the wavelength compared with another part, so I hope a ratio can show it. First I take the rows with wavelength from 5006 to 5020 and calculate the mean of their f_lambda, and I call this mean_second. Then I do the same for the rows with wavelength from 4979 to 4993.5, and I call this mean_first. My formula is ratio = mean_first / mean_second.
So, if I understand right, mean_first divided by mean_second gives 1.11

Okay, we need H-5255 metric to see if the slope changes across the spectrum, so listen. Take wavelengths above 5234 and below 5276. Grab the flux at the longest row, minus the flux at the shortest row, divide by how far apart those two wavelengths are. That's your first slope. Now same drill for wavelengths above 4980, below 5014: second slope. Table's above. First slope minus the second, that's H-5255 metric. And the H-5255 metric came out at 0.15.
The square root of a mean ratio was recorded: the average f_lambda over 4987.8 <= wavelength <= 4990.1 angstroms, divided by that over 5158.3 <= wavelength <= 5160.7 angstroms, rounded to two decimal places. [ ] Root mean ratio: 1.05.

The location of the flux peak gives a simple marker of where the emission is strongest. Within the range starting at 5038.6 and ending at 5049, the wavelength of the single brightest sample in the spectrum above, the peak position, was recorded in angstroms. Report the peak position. 5048.46 angstroms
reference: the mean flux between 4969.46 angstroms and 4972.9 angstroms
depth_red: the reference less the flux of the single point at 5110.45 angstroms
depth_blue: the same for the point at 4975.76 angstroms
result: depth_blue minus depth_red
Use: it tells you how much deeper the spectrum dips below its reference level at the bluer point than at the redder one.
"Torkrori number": -4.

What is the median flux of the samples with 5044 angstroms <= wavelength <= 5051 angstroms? 12.1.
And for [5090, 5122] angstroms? 11.5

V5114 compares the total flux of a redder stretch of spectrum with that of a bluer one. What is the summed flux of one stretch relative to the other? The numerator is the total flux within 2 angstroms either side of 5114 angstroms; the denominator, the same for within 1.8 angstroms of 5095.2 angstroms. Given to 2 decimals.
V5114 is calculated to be 0.74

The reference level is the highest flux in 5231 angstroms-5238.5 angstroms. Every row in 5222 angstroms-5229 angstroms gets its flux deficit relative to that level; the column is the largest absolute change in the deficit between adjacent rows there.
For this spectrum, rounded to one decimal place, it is 2.2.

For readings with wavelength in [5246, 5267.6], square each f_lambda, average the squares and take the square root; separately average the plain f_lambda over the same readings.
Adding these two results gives 29.9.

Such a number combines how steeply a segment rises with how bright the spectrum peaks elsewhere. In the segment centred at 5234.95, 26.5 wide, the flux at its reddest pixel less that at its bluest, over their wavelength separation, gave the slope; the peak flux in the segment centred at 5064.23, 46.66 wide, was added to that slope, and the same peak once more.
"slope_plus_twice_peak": 27.3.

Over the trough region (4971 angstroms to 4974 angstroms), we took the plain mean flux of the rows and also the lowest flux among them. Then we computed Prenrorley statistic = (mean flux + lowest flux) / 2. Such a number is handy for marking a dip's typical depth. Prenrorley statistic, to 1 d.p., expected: 14.5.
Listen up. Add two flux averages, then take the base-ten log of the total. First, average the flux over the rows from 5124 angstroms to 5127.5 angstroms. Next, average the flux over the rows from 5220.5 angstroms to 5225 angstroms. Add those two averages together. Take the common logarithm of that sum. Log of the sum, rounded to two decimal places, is 1.40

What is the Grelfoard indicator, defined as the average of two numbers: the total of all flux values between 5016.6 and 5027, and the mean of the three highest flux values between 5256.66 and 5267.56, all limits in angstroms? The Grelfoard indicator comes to 63.3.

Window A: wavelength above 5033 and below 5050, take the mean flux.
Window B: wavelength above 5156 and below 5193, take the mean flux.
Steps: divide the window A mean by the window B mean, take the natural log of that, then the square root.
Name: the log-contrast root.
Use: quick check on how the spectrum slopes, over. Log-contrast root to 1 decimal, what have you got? 0.5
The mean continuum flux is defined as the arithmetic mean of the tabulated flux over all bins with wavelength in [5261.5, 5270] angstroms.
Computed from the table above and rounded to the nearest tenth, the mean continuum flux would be 13.3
